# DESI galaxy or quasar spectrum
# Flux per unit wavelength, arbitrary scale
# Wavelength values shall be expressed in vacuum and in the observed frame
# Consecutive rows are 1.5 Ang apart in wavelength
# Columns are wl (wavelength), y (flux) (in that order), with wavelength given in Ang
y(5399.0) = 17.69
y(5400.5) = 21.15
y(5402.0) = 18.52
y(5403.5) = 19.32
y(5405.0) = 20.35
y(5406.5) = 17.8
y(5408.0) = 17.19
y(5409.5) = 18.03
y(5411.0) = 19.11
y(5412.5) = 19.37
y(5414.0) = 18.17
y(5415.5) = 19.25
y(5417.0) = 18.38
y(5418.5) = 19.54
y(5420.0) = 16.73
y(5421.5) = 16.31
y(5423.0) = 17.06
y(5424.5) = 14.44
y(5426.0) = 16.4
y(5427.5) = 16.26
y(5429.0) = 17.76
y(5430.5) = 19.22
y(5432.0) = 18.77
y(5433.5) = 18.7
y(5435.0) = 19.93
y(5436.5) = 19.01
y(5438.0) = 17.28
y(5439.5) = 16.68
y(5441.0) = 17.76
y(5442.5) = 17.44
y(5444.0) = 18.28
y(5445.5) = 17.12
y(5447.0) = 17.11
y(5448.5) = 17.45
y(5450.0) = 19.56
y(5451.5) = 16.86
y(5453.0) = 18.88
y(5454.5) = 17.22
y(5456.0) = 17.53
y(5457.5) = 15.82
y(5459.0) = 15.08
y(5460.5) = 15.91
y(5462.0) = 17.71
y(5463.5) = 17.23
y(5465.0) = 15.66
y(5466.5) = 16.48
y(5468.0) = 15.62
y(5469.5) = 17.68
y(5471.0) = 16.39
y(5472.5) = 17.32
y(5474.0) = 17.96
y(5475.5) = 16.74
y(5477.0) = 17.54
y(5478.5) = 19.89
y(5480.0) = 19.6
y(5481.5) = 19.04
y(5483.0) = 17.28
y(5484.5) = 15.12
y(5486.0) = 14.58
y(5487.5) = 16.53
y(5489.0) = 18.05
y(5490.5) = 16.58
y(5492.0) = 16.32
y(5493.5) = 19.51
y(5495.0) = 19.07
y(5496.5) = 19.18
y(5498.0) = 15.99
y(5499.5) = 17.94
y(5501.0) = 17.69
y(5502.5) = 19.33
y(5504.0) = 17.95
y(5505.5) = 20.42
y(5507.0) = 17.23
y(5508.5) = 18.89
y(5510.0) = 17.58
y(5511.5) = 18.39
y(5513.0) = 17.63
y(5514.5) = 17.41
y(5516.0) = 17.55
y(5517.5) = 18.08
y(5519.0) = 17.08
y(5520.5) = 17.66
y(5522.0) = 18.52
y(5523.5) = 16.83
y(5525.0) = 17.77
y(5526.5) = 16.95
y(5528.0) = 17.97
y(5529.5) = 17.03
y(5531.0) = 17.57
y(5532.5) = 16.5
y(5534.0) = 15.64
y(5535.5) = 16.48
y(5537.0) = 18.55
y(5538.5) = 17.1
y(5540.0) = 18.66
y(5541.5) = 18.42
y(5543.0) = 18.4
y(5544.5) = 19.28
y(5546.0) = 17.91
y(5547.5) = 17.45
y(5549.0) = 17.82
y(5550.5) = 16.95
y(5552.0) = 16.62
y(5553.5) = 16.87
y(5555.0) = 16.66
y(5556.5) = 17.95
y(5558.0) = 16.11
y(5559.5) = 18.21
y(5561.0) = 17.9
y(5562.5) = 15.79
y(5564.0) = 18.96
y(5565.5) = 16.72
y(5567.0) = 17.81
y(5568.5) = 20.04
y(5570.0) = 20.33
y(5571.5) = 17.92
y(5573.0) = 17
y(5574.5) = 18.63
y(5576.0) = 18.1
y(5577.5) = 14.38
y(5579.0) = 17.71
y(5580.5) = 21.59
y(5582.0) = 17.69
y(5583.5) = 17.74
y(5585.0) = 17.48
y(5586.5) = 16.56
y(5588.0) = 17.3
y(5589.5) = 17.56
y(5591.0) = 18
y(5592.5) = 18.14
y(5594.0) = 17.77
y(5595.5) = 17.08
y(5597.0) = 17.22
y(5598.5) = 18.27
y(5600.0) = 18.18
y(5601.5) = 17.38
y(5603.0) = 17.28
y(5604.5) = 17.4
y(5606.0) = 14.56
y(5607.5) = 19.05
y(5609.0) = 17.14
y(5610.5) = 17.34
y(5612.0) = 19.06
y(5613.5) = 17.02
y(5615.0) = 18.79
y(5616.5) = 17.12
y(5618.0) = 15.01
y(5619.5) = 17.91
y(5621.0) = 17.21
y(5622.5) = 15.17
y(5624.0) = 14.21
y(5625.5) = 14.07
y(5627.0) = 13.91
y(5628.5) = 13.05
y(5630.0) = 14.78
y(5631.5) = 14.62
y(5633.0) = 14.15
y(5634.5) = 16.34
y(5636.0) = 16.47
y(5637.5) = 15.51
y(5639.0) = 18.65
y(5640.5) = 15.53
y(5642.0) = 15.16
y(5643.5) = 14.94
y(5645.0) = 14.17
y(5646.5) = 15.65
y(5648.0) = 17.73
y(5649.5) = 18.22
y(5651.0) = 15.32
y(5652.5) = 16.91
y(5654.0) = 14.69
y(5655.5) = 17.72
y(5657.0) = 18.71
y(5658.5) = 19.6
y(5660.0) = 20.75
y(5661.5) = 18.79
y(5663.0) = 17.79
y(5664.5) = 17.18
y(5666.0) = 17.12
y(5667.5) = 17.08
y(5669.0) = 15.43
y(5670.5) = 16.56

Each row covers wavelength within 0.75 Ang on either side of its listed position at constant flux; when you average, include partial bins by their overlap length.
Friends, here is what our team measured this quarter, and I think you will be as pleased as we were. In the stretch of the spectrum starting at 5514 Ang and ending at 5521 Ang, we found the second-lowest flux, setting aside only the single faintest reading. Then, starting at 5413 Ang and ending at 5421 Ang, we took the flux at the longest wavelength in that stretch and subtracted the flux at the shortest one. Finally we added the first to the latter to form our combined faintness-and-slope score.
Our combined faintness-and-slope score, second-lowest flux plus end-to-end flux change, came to 16.0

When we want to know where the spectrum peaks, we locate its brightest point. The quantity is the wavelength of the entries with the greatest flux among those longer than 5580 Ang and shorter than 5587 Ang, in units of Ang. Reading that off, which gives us 5580.5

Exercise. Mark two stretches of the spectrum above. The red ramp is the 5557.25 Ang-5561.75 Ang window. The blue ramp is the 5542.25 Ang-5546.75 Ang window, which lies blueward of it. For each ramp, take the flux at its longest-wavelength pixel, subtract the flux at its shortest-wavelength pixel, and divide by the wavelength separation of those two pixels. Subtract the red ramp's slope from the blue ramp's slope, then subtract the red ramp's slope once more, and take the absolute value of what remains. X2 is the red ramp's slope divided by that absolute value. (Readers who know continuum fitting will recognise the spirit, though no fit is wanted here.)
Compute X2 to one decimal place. 0.4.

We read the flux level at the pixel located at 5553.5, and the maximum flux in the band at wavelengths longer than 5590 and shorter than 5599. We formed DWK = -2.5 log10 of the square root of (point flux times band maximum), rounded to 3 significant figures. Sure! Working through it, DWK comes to -3.11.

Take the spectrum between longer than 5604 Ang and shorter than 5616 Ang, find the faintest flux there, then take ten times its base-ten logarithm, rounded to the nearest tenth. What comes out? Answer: 11.6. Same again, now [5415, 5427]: 11.6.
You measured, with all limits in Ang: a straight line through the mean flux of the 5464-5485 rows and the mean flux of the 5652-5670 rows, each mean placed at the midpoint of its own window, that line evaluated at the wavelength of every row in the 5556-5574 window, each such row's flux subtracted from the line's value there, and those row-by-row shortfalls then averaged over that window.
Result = -0.42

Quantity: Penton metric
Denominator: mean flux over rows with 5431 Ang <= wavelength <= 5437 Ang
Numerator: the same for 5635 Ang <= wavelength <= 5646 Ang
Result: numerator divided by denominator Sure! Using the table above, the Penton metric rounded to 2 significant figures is 0.83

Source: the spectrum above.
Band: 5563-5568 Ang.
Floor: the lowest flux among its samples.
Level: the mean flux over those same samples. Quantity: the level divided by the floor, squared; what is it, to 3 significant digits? 1.14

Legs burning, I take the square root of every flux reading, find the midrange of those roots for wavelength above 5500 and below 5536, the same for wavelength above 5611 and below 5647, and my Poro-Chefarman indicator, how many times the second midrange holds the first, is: 0.94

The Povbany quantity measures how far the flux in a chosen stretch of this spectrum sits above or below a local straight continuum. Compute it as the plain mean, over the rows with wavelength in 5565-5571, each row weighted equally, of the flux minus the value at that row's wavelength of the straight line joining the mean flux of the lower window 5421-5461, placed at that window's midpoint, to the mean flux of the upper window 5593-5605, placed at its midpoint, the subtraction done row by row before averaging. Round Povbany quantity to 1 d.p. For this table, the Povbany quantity 1.2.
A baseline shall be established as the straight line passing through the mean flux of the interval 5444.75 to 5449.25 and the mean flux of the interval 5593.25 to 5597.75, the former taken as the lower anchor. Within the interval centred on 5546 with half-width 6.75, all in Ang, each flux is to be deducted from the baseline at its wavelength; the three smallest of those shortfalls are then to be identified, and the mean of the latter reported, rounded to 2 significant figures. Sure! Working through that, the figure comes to -1.5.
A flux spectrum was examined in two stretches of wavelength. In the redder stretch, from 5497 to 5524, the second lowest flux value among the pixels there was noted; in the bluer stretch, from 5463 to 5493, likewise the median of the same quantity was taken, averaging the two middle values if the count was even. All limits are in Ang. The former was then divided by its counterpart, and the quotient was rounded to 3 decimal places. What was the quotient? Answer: 0.991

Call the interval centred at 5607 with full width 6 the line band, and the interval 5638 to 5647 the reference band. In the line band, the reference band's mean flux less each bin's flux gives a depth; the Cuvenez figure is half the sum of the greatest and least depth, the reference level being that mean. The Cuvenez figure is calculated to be -1.1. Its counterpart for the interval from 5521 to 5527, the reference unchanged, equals -2.0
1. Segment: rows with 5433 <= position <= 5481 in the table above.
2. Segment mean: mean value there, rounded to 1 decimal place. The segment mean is 17.5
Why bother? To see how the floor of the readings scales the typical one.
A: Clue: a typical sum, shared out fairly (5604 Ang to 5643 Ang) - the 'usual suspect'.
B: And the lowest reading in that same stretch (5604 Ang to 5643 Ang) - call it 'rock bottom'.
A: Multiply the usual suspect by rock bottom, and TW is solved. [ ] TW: 210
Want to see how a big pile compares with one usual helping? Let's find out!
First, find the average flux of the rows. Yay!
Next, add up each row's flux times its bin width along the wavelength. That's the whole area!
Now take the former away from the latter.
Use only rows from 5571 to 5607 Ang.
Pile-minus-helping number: 614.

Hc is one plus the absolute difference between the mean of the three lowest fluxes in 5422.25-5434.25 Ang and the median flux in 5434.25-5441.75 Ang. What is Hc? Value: 3.1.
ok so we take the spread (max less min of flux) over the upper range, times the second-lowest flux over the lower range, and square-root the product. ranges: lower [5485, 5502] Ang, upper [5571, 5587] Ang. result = 10.7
